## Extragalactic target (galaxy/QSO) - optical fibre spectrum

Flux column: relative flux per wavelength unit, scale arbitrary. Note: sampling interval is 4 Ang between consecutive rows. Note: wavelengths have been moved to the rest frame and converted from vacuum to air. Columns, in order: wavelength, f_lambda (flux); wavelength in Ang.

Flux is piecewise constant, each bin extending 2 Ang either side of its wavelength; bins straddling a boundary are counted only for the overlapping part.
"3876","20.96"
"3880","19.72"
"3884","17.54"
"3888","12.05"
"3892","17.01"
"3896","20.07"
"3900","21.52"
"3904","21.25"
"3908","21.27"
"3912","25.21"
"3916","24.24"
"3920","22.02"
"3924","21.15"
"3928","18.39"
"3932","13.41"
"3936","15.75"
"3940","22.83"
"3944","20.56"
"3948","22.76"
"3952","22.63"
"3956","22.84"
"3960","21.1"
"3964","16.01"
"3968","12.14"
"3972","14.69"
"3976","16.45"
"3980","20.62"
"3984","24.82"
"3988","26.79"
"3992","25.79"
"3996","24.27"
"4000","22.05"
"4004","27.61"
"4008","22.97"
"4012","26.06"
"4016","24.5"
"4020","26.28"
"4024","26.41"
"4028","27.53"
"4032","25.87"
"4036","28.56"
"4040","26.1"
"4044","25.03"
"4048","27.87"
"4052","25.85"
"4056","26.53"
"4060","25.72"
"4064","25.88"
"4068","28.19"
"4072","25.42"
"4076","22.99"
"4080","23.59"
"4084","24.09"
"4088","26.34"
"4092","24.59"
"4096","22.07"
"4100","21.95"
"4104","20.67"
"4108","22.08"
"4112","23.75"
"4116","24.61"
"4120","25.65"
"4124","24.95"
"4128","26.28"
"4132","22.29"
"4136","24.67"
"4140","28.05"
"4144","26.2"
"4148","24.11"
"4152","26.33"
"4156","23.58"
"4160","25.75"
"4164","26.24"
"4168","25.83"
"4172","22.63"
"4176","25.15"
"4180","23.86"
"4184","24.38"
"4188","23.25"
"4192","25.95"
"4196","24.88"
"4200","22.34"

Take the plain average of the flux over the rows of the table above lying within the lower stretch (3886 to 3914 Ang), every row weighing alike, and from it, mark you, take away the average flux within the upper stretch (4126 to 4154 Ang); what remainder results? -6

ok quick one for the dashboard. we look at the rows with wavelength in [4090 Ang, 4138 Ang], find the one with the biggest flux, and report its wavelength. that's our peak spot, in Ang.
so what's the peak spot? 4128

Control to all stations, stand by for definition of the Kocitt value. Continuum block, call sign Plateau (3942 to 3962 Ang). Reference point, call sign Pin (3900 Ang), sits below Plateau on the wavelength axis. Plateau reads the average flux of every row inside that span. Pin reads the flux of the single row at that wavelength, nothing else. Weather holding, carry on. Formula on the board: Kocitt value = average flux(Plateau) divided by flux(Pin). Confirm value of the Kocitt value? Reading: 1.02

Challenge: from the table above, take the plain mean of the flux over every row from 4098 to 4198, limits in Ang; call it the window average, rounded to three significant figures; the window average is 24.5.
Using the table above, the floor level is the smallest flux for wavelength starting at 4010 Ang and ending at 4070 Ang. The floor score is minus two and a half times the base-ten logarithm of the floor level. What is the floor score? -3.47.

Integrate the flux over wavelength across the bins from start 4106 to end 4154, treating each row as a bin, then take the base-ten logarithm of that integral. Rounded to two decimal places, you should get 3.08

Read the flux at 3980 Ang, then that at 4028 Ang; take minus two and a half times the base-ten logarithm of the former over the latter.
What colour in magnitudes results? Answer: 0.31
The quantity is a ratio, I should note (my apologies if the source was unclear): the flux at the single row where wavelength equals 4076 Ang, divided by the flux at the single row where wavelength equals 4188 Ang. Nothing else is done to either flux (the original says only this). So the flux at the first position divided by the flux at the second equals 0.99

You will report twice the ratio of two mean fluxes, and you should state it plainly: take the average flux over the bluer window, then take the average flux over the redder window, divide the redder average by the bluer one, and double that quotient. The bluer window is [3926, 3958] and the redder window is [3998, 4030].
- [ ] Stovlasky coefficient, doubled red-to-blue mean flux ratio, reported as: 2.56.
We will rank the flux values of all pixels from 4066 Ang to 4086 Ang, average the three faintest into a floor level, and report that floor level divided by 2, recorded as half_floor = 11.8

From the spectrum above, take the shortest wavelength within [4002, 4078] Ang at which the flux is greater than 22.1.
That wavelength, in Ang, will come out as 4004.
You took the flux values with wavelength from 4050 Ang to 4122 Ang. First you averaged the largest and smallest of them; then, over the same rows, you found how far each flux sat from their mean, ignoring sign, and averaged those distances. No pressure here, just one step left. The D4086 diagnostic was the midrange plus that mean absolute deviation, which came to 26.0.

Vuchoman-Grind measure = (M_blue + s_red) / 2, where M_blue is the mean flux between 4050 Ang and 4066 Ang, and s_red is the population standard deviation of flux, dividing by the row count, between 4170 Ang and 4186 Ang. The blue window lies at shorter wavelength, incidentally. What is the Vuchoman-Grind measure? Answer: 13.5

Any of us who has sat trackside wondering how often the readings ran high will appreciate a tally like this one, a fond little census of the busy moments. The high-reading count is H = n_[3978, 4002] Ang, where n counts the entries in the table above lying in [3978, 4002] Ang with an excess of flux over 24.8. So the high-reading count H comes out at 3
